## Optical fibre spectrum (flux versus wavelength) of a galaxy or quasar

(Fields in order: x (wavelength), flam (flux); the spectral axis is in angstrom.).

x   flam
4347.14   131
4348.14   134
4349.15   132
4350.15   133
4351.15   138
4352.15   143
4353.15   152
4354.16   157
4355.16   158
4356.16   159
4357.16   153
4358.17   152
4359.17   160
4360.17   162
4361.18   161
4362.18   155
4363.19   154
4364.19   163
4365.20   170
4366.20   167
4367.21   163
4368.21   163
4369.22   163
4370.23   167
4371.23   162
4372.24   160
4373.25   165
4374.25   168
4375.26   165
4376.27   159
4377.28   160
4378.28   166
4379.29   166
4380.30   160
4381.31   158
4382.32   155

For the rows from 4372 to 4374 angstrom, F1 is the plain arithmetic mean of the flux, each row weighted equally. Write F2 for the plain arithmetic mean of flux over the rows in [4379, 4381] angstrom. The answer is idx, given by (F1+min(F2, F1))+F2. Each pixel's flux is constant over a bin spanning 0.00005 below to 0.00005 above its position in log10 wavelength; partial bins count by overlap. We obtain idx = 488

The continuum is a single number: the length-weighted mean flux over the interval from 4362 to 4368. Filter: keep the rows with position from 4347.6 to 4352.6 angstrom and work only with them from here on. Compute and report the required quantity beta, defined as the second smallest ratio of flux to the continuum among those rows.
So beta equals 0.819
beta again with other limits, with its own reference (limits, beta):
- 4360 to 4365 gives 0.954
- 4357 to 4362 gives 0.942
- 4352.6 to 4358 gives 0.942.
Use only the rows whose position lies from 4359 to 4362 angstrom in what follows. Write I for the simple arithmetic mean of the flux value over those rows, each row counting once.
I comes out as 161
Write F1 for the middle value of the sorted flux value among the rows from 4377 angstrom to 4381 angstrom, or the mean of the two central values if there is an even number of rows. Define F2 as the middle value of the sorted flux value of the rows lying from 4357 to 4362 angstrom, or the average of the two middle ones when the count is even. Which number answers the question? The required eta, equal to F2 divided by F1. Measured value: 0.98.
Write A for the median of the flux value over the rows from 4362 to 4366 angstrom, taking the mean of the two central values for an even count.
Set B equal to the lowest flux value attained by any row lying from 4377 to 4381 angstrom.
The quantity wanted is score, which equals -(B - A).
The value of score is -1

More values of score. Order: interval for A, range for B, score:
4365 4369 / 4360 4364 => 11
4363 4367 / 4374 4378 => 6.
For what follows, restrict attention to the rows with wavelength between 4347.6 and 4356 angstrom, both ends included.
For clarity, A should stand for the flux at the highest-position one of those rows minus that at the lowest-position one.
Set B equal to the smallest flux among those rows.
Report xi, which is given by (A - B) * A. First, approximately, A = 24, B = 132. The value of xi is -2592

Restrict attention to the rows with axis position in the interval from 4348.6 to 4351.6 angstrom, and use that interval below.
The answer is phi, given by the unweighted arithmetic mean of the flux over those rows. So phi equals 134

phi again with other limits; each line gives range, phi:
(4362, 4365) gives 157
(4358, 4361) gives 158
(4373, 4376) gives 166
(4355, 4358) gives 157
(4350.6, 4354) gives 144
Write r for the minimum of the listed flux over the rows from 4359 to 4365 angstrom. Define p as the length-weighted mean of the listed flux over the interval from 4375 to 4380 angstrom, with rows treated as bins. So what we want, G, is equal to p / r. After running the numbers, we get 1.06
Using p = 163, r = 154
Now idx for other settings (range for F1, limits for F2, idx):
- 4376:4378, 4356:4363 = 474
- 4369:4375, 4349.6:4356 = 458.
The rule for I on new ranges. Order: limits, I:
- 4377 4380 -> 164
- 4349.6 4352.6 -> 138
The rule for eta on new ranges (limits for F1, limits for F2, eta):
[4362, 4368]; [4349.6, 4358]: 0.94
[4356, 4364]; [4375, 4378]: 1.02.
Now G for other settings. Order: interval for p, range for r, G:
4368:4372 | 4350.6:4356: 1.18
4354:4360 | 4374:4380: 0.99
